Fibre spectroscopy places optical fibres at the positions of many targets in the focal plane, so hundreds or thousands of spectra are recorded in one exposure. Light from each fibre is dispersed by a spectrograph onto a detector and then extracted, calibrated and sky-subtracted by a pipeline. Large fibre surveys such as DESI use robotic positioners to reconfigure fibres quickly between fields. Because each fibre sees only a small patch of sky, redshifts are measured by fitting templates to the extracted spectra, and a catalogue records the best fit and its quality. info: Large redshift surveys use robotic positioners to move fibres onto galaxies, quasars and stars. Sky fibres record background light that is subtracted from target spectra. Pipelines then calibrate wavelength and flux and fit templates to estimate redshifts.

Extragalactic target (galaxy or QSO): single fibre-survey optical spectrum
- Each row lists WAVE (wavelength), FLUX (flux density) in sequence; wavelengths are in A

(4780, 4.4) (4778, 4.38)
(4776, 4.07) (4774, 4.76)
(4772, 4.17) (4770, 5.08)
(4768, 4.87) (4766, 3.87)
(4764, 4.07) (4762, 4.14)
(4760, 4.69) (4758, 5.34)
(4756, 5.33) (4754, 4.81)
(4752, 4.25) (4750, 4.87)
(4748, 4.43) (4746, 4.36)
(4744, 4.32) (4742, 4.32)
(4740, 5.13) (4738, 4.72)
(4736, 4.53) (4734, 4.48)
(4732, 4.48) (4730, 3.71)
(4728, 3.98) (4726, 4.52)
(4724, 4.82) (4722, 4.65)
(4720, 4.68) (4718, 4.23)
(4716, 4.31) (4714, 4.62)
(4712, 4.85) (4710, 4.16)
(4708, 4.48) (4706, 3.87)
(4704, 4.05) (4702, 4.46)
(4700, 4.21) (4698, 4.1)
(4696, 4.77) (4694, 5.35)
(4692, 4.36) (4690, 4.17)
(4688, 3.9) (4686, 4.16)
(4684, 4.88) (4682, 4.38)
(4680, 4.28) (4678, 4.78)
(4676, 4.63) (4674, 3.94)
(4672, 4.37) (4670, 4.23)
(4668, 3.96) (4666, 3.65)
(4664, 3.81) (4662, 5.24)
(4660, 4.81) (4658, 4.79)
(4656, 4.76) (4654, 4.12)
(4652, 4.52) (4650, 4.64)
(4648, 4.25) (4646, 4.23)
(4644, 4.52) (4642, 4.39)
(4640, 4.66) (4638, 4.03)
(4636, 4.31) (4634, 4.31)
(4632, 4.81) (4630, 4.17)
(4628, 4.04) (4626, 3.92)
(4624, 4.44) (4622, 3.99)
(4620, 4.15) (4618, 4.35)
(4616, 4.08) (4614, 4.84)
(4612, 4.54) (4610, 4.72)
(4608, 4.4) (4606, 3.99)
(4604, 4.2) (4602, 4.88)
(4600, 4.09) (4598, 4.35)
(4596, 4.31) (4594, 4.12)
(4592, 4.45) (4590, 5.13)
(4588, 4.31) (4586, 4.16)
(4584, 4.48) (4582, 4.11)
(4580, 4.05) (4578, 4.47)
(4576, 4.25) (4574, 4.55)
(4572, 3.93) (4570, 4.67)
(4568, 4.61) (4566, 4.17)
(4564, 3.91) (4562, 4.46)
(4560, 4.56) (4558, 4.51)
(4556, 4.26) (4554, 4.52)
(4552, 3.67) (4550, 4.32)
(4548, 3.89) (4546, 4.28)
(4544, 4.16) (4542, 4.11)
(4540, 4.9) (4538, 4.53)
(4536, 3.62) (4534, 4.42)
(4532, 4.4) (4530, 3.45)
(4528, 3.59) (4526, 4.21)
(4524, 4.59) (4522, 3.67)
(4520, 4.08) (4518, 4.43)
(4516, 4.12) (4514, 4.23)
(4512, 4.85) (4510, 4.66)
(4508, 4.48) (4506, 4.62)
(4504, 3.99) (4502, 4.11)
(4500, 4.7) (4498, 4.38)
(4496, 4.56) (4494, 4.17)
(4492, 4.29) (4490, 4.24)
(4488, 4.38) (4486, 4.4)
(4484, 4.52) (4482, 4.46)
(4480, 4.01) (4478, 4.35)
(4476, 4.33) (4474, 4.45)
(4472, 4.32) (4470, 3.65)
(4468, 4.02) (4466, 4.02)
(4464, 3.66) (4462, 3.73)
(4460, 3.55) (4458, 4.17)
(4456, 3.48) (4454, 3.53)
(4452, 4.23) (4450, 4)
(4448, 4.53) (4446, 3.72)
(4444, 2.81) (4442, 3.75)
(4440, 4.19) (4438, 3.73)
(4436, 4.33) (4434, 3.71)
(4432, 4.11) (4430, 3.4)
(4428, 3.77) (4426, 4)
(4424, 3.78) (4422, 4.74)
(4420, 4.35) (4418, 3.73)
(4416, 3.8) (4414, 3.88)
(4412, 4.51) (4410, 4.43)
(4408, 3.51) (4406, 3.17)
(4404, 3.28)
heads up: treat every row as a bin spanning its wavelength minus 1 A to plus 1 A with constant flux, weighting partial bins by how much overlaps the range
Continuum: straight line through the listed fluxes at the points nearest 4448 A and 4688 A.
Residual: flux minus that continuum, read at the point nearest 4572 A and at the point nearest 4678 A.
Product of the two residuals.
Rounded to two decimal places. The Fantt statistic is -0.23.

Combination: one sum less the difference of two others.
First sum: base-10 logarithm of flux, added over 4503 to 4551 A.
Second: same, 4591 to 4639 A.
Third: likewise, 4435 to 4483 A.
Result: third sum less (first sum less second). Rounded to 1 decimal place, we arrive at 14.5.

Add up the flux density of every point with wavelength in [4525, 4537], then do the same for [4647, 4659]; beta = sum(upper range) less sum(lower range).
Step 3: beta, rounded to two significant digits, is 3.4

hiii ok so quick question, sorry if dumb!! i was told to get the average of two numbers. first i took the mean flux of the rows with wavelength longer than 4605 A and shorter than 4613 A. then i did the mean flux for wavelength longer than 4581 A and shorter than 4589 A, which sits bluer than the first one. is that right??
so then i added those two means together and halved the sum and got 4.34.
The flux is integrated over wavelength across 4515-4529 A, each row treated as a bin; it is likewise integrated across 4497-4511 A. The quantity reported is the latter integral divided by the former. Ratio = 1.08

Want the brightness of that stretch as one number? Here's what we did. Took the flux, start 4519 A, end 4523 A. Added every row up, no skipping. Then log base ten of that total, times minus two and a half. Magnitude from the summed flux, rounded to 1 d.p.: -2.2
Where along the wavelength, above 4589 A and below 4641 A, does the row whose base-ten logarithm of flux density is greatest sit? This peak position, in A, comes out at 4590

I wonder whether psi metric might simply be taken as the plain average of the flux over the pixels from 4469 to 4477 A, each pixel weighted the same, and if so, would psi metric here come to 4.19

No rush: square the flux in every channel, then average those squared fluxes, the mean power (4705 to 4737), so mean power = 19.4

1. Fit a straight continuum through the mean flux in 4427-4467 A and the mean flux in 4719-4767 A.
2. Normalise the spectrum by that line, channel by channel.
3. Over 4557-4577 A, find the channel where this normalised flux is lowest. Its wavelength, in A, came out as 4564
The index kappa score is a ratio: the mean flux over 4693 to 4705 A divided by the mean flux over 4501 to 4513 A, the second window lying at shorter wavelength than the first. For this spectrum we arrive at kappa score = 1.01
